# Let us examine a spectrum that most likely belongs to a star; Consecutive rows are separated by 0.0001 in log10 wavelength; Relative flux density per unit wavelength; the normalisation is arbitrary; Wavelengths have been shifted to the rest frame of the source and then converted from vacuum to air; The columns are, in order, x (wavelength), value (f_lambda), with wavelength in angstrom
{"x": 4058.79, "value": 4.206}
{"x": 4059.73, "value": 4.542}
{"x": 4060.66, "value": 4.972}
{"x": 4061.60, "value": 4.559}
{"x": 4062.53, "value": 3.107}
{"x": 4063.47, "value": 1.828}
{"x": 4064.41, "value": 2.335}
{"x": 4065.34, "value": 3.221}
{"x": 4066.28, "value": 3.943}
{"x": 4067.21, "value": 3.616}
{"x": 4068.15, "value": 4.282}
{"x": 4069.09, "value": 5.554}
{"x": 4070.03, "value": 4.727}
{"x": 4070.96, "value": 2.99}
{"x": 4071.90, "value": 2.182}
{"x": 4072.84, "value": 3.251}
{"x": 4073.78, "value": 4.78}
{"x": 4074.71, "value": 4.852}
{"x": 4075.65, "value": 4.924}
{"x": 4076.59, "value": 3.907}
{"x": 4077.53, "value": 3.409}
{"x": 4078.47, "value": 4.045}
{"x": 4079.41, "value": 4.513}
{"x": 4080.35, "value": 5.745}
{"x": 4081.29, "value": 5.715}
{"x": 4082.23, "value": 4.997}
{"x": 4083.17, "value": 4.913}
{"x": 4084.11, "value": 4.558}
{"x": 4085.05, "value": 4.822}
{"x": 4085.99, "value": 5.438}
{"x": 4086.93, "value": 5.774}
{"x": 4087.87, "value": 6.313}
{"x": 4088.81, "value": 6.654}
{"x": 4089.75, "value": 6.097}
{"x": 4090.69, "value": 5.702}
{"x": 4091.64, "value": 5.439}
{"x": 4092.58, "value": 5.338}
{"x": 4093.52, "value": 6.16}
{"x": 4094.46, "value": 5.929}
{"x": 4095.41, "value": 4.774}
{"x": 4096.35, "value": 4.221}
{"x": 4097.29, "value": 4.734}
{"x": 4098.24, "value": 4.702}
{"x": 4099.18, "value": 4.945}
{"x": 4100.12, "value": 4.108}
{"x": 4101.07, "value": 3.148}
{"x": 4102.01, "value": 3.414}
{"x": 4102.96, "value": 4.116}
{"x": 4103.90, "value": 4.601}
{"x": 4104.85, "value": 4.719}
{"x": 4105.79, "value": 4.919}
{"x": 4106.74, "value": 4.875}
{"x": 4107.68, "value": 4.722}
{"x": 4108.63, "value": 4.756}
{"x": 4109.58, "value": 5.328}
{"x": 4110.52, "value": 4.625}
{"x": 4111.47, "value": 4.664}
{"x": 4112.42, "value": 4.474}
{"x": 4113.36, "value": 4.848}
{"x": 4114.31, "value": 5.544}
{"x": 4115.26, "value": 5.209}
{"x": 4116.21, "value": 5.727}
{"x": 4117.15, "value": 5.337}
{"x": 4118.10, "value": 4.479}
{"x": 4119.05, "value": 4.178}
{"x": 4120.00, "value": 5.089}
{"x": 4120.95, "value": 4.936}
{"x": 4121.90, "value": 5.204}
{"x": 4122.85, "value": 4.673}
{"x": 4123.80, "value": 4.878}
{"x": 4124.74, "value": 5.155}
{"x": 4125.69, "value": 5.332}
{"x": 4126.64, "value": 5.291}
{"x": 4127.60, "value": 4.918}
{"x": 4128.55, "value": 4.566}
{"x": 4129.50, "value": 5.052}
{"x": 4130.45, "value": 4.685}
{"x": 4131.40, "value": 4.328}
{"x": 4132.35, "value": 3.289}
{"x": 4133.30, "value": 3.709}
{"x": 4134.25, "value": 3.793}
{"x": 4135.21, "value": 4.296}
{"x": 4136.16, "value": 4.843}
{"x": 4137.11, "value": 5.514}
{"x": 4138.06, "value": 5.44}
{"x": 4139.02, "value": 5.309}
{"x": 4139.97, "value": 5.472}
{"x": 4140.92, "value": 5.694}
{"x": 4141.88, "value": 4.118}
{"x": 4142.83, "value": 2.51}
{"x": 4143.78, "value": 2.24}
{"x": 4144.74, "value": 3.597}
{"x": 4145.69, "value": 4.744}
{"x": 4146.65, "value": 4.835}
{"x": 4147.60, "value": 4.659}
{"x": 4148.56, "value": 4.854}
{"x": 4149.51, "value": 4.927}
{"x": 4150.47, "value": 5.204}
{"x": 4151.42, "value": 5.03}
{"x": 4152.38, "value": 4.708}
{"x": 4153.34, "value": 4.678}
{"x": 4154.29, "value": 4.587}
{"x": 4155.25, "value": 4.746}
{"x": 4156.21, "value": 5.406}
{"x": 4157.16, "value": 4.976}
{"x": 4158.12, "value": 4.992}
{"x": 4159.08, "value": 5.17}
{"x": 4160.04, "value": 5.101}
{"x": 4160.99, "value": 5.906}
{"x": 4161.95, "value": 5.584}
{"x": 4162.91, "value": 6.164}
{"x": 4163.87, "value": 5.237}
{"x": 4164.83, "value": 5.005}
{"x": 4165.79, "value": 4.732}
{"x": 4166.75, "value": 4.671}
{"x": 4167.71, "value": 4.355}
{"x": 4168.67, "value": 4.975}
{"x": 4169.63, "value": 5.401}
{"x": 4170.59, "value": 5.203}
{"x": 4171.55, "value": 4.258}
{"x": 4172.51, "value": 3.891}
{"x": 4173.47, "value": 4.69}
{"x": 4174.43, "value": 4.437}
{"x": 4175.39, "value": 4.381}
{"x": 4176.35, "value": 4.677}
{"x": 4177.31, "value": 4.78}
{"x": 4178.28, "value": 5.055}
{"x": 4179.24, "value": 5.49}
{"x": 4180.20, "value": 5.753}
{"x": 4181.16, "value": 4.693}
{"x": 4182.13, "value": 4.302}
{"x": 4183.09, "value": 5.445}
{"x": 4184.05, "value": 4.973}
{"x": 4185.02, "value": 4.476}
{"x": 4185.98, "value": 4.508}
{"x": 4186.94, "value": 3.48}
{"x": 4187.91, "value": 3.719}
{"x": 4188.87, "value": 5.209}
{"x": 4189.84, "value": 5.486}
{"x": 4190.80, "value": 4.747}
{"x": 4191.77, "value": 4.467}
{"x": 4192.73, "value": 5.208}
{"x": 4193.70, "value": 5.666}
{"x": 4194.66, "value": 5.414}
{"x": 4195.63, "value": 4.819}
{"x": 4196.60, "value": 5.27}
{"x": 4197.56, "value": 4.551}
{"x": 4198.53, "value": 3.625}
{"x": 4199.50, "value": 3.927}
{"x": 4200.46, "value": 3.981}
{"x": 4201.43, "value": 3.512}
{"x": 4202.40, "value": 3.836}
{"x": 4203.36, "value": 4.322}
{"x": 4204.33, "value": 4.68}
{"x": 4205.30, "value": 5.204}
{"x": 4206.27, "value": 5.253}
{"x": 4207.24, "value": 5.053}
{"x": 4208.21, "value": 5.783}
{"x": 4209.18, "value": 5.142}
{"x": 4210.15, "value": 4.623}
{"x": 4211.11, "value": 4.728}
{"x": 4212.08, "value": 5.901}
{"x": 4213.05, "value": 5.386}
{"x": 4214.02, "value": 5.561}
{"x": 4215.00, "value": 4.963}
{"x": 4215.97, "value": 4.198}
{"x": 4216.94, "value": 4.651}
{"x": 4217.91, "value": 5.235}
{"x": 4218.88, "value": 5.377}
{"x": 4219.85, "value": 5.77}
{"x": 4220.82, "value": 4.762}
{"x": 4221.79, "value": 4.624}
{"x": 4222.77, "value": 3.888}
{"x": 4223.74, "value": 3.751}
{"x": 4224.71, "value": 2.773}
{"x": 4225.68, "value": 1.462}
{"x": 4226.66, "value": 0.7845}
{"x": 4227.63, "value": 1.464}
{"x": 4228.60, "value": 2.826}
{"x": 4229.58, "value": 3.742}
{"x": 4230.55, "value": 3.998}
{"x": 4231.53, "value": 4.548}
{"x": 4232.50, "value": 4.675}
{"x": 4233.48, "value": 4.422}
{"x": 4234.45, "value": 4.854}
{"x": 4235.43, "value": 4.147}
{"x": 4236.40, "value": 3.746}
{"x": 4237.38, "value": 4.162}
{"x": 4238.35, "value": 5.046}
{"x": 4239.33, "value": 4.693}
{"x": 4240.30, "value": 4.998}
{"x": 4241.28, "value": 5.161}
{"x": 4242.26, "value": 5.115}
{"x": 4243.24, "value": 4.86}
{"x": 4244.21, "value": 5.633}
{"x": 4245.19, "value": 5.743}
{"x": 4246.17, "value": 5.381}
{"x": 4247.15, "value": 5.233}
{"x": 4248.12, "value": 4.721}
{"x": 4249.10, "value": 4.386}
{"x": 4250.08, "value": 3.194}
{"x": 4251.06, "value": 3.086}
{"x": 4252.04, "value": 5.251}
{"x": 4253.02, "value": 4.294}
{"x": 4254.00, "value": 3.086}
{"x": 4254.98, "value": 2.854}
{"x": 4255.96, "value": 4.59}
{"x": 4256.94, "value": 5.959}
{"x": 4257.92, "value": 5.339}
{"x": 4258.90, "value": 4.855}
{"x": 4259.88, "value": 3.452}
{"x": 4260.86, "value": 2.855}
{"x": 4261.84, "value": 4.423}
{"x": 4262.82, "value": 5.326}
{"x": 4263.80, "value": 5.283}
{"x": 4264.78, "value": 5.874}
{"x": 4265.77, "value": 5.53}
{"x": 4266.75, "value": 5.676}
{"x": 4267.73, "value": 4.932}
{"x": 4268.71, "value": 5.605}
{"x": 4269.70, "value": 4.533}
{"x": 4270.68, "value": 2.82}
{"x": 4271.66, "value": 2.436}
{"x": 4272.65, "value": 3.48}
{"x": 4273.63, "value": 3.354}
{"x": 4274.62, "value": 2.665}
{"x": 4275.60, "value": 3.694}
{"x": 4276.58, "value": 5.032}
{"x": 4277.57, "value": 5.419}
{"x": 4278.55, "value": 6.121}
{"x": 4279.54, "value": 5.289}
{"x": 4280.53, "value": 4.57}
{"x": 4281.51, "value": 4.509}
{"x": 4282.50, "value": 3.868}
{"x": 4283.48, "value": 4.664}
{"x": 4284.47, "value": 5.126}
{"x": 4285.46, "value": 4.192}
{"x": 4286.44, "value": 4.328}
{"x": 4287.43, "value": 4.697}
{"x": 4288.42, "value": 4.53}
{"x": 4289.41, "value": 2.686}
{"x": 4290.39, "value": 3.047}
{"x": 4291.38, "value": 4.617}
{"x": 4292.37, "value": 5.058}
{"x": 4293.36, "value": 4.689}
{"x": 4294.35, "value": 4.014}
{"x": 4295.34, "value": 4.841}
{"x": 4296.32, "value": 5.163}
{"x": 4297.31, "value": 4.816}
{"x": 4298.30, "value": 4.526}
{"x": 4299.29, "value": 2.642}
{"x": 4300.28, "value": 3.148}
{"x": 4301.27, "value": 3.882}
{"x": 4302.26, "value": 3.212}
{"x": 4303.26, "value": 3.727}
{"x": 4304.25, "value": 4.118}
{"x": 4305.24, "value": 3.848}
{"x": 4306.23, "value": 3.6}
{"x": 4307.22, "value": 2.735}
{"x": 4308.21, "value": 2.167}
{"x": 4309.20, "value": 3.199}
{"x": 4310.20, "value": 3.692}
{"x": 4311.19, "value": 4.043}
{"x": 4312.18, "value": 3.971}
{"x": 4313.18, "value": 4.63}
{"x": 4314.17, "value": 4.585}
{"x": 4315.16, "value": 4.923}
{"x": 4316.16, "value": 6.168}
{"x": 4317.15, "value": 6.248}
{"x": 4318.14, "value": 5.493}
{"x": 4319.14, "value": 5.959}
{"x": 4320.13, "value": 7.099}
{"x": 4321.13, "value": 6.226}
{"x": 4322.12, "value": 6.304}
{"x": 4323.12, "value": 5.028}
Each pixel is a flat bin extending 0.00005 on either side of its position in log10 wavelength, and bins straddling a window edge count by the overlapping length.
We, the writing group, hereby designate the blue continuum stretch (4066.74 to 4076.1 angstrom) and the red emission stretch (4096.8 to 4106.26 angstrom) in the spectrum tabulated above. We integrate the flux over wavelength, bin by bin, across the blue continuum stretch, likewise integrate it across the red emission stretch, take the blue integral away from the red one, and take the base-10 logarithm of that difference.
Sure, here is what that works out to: 0.4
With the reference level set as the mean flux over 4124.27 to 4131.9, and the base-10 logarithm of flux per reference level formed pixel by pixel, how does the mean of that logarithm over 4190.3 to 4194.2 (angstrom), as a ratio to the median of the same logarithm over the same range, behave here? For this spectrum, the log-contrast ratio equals 1.5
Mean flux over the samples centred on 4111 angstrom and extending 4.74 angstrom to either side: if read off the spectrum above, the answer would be 4.9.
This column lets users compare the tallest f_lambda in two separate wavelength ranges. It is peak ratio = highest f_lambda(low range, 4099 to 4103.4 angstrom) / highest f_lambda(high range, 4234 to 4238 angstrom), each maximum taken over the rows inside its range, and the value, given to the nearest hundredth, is 1.02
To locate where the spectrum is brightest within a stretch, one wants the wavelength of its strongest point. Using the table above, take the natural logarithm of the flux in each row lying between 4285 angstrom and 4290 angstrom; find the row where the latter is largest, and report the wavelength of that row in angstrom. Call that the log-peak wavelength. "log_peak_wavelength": 4287.43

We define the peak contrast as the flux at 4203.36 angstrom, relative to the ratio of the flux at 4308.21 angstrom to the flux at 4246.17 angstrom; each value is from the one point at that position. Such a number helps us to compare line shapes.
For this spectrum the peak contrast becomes 10.7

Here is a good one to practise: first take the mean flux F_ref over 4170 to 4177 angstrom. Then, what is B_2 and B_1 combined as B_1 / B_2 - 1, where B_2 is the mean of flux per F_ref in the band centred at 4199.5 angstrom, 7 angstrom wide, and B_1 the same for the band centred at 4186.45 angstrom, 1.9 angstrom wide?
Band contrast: -0.03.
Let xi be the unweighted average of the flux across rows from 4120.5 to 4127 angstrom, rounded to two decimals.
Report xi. 5.07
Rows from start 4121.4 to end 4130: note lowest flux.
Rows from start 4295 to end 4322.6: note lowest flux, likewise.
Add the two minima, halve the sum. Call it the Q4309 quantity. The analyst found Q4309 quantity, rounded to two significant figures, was 3.4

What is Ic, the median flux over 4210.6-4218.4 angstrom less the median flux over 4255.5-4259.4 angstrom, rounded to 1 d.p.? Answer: 0.0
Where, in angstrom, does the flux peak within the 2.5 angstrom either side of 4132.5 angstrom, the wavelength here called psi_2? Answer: 4130.45 angstrom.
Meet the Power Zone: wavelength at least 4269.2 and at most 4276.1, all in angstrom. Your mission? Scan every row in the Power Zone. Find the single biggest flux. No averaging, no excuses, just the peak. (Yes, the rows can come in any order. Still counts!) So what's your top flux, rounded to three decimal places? 4.533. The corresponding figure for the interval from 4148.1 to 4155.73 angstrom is 5.204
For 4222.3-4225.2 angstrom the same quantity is 3.888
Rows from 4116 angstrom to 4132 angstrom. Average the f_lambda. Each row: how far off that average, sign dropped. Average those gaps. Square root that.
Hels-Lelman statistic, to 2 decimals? 0.57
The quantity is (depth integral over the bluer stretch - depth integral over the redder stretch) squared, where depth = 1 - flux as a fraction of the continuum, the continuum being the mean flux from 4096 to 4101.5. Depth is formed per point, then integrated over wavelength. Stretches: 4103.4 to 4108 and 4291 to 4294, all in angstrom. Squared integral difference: 0.03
